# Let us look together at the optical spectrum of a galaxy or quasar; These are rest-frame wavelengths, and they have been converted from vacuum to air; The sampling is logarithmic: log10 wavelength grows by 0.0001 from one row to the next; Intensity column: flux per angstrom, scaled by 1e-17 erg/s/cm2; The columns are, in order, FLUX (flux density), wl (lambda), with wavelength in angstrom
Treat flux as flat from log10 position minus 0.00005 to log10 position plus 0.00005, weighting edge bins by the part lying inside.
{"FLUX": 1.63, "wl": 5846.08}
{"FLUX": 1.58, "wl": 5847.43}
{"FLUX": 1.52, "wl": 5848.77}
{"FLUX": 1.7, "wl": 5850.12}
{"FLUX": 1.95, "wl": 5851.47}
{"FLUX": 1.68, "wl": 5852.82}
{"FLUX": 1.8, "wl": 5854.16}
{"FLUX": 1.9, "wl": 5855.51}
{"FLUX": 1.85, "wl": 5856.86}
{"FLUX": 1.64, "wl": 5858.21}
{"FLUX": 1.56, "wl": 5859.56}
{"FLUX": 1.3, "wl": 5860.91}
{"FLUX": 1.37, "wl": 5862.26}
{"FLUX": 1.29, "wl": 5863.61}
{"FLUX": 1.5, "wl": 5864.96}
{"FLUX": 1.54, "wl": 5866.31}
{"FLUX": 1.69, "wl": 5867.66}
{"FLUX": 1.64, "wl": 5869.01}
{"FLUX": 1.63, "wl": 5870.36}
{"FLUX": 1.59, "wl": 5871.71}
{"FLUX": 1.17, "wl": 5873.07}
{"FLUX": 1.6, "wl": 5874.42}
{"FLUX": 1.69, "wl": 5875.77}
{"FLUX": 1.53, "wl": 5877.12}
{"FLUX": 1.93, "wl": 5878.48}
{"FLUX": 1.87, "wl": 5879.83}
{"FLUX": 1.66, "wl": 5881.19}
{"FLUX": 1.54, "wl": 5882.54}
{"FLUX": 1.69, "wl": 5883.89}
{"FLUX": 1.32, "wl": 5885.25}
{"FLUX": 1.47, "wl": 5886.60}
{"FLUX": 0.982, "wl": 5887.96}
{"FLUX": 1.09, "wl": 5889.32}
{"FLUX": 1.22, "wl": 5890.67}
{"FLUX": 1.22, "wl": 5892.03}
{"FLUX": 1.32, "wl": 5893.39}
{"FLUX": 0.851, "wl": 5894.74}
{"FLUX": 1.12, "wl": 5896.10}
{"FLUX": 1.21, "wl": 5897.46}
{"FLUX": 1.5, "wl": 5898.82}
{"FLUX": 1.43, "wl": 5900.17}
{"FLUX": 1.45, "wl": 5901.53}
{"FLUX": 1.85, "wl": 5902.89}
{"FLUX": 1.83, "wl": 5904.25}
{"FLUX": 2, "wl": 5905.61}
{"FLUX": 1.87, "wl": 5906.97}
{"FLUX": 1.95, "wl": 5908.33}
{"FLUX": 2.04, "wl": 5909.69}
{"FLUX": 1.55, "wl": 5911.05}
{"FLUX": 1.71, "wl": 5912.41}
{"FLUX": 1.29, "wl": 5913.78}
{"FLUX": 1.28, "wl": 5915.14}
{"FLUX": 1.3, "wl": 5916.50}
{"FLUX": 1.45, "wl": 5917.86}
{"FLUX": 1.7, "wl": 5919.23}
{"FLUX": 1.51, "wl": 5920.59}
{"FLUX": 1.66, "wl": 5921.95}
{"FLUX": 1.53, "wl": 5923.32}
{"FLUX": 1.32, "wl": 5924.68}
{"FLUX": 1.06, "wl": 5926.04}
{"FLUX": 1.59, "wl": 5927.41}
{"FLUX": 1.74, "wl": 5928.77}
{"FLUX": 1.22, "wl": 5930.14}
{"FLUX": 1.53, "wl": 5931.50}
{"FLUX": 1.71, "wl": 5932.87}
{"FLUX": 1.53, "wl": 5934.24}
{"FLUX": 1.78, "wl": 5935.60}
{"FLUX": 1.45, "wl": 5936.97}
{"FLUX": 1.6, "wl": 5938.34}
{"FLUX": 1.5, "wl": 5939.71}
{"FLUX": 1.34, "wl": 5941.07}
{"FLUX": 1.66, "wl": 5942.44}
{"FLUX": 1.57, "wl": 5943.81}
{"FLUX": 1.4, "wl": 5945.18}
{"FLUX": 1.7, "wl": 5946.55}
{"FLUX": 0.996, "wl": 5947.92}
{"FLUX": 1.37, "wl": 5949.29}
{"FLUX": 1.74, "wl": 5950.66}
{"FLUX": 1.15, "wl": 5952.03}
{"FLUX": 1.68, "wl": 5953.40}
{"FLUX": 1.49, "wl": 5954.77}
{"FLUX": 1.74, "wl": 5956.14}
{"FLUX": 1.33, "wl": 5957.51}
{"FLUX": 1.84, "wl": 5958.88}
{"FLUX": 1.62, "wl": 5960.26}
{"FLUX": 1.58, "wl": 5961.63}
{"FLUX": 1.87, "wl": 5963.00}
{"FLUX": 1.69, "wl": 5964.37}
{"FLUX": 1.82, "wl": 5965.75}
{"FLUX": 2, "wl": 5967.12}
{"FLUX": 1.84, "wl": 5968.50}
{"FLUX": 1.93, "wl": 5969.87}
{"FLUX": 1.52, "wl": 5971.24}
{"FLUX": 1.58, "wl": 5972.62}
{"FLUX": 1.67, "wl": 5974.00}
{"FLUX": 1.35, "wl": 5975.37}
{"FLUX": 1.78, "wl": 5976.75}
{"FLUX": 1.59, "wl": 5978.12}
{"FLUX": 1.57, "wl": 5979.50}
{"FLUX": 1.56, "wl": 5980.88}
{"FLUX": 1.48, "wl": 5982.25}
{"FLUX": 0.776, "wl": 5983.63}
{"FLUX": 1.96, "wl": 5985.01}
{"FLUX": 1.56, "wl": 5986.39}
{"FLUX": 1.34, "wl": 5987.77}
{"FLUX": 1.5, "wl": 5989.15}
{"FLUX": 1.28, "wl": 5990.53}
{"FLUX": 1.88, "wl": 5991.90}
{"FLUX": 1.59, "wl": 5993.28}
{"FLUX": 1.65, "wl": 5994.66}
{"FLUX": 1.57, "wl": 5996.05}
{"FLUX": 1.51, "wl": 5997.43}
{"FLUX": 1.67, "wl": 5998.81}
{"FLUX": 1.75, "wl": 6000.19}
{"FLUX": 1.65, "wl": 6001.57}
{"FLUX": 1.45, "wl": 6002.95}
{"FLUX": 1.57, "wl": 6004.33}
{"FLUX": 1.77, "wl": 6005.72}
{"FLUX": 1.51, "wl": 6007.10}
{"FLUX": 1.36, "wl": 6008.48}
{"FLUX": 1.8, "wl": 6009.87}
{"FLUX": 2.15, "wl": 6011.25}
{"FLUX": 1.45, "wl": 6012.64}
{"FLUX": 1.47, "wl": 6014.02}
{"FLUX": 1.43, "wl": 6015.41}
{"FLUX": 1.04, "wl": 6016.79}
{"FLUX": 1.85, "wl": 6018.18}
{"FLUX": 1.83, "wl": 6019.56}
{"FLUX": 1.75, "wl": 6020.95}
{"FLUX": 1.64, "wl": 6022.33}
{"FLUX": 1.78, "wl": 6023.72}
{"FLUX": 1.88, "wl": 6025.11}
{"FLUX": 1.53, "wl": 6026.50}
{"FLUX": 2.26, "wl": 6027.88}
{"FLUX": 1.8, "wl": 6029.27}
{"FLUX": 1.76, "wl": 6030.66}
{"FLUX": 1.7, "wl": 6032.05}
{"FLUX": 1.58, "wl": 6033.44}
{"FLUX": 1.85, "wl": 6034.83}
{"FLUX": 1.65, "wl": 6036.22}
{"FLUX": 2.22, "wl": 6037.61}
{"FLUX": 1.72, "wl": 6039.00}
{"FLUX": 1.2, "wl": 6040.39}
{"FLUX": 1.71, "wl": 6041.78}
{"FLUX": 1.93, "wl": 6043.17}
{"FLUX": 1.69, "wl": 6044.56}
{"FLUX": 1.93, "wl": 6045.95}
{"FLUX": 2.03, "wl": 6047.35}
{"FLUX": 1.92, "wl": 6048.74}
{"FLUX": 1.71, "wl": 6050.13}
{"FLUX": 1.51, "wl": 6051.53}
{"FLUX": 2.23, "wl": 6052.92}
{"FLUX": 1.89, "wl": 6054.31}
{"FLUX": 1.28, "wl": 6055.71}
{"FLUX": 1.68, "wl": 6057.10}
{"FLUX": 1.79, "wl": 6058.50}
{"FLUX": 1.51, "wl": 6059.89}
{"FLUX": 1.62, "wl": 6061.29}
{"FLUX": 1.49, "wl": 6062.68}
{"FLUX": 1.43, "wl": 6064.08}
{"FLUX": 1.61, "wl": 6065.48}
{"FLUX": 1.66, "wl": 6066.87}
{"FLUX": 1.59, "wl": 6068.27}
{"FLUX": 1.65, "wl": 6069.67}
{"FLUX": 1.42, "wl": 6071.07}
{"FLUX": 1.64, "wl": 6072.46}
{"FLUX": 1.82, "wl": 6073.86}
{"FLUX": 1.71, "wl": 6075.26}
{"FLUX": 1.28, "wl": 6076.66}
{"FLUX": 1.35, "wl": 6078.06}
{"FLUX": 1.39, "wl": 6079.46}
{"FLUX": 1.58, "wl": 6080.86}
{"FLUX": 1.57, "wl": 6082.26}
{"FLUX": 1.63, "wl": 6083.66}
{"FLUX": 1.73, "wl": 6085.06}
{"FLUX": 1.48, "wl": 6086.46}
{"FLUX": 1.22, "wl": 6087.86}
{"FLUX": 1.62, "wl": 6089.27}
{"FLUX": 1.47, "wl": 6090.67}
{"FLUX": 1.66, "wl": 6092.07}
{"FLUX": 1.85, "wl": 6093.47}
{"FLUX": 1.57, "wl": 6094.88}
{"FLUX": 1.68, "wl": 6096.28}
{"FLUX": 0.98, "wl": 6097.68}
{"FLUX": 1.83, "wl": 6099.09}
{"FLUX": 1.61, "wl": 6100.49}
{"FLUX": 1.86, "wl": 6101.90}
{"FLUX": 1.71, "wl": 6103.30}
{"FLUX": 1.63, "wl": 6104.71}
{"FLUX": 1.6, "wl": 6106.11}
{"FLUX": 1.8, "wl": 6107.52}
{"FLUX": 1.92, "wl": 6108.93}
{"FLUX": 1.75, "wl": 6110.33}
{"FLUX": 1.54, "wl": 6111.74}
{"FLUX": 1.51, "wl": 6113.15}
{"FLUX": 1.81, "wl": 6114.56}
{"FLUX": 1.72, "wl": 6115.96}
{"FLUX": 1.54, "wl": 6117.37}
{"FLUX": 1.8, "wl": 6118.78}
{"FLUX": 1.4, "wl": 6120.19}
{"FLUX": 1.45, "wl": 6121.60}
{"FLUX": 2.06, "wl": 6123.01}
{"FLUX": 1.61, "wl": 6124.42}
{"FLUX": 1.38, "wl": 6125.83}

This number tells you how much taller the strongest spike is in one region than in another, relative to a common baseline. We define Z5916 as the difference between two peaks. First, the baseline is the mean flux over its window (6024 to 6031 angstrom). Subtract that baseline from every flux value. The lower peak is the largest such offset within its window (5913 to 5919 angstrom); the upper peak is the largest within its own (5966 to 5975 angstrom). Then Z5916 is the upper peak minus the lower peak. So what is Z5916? 0.55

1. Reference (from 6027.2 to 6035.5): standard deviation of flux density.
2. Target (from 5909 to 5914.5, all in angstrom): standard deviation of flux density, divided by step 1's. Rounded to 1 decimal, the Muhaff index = 1.3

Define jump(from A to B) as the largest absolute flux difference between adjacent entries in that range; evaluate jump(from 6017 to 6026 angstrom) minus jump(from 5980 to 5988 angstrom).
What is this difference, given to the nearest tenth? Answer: -1.0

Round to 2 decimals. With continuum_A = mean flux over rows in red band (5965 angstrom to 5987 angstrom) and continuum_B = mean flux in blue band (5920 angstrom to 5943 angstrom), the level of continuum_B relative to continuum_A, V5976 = 0.93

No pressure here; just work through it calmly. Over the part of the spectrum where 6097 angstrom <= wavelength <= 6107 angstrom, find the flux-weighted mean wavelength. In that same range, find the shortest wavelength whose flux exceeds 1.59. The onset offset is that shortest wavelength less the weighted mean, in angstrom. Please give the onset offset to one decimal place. -3.0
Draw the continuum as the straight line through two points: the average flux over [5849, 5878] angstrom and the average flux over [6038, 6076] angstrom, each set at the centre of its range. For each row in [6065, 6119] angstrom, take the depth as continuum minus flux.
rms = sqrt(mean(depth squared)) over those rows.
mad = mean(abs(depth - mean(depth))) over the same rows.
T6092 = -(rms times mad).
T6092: -0.028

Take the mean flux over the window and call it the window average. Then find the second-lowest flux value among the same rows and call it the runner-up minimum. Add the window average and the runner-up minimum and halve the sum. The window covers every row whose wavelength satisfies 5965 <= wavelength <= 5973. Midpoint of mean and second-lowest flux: 1.68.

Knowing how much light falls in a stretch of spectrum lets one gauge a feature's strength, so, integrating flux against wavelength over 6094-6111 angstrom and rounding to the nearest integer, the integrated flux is 28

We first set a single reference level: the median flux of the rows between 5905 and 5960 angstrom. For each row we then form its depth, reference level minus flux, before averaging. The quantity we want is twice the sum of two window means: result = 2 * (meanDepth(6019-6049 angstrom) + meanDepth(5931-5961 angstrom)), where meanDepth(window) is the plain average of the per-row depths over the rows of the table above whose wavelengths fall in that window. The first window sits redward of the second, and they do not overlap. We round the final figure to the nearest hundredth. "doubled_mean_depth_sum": -0.48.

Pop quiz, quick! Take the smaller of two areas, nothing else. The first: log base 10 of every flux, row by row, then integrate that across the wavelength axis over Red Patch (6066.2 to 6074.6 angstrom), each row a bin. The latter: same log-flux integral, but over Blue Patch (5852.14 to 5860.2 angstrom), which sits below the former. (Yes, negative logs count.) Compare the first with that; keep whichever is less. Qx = 1.8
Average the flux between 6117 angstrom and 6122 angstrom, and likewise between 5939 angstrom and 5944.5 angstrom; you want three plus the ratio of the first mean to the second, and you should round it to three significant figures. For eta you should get 4.02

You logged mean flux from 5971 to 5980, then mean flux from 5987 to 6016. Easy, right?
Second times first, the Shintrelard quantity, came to 2.51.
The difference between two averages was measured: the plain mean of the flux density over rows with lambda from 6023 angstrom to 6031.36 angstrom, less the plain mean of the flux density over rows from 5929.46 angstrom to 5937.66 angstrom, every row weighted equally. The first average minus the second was 0.30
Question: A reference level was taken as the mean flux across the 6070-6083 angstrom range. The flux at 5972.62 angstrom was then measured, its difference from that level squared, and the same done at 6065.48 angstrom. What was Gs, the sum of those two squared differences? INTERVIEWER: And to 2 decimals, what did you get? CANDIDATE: 0.01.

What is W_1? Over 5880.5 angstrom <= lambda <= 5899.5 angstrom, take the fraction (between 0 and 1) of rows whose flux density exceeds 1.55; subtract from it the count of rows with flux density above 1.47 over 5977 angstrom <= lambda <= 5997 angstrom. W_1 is -10.9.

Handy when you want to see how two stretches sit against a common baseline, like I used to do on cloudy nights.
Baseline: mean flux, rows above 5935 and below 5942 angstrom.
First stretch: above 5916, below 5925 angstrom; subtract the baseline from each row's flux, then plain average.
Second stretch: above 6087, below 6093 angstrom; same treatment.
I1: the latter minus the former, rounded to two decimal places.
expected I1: 0.00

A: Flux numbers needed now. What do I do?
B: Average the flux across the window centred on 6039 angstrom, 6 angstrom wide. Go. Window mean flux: 1.70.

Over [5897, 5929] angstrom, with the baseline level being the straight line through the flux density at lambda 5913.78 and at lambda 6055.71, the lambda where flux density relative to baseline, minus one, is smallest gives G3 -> 5926.04 angstrom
